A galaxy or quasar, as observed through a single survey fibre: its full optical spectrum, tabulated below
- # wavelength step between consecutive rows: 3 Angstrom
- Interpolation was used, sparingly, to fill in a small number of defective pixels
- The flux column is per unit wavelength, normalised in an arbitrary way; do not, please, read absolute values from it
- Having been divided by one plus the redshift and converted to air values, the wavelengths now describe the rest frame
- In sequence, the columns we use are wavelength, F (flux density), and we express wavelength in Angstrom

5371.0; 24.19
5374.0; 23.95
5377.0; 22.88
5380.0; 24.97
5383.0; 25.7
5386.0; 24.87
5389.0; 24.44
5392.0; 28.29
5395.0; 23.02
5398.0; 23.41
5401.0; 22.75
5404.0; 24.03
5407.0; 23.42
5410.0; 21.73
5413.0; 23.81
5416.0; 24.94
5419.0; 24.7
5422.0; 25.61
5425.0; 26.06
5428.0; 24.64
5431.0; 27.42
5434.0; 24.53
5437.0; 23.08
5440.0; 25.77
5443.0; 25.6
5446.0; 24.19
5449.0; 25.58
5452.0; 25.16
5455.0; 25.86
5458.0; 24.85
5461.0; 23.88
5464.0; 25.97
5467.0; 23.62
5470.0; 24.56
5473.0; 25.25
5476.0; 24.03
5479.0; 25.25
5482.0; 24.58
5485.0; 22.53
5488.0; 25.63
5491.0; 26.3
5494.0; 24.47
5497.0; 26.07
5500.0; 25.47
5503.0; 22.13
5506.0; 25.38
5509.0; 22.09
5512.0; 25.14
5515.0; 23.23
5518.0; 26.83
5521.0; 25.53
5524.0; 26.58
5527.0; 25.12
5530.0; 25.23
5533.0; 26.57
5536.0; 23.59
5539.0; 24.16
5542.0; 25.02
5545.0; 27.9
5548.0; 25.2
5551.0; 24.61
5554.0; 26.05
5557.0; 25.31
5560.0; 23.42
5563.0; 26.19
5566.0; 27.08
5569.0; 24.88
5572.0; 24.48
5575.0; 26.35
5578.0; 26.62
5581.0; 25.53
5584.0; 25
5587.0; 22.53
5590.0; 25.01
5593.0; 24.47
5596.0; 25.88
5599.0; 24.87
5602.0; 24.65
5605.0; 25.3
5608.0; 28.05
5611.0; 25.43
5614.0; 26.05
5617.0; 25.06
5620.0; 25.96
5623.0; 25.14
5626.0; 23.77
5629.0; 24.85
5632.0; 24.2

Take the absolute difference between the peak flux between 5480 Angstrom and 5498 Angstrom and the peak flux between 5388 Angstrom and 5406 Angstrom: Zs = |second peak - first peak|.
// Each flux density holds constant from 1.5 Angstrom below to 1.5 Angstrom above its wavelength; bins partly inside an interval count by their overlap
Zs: 2.0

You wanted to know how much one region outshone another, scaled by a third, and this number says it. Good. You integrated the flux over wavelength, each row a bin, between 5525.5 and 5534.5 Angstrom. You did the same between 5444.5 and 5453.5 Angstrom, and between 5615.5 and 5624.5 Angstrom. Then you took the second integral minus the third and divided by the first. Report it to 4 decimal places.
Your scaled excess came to -0.0160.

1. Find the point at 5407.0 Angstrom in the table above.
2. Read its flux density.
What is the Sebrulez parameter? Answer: 23.42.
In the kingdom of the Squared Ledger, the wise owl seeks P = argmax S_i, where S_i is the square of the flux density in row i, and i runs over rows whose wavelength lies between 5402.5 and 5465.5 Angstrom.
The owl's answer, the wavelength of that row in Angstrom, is 5431.0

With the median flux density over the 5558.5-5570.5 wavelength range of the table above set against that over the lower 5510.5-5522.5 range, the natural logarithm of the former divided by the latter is 0.01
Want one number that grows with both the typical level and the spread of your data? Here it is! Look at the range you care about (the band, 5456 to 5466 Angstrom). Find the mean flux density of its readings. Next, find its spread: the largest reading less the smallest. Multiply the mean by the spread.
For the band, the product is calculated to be 52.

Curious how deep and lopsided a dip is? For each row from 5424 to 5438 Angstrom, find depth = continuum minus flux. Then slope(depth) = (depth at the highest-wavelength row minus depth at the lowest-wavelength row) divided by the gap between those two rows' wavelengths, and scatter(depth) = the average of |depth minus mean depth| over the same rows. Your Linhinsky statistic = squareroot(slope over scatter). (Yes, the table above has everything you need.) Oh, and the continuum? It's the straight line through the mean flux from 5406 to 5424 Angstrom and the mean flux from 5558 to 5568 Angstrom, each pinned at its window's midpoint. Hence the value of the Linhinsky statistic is 0.446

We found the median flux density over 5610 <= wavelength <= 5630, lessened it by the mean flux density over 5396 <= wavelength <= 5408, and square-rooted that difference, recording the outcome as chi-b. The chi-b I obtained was 1.32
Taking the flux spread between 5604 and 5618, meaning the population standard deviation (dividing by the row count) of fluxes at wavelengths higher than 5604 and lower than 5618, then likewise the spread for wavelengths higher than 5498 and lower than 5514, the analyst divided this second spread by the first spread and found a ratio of 1.46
